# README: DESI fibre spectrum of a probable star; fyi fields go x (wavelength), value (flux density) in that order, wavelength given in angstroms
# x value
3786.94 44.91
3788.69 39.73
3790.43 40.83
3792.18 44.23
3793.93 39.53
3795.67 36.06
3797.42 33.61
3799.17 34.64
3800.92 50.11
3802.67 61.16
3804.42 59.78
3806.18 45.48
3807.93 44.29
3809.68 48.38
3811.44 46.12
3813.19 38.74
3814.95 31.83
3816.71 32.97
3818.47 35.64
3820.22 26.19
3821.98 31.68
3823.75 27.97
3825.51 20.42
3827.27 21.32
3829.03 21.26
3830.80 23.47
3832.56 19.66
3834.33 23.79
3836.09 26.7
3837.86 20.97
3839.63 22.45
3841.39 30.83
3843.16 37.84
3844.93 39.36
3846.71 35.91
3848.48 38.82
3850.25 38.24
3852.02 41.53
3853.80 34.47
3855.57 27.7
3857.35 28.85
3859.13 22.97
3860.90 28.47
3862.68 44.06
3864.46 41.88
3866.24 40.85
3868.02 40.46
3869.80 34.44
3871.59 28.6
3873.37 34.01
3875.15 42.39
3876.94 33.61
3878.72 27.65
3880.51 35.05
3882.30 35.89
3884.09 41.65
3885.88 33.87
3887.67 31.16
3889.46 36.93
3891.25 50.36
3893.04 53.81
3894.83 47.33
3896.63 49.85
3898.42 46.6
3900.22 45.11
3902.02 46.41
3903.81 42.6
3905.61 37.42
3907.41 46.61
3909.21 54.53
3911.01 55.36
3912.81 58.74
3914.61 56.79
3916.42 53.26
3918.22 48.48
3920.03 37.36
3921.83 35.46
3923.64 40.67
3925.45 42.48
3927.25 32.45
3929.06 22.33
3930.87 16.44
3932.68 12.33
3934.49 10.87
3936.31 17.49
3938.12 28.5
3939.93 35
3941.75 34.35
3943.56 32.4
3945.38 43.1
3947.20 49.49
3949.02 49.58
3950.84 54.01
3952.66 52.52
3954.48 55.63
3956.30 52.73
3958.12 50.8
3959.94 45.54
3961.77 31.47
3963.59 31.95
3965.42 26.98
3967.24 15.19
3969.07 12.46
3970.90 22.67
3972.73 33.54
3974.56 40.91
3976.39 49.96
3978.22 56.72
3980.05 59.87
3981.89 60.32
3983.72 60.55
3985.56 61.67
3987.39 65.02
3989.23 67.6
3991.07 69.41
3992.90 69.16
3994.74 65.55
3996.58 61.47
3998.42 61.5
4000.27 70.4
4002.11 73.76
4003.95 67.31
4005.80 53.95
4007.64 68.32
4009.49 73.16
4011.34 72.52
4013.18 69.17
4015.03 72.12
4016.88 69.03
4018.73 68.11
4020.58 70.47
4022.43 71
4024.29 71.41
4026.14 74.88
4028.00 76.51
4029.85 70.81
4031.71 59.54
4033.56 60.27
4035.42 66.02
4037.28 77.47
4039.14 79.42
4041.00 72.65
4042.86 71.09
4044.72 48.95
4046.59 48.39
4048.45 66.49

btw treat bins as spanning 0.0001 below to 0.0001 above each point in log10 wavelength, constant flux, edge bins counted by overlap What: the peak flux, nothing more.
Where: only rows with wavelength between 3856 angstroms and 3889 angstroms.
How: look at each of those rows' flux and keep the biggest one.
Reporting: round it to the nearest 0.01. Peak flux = 44.06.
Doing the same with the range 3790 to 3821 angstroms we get 61.16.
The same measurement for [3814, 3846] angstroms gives 39.36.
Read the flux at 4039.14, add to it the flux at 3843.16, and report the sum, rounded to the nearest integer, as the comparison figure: 117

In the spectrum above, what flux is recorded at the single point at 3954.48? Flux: 55.63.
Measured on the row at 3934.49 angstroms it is 10.87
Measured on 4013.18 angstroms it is 69.17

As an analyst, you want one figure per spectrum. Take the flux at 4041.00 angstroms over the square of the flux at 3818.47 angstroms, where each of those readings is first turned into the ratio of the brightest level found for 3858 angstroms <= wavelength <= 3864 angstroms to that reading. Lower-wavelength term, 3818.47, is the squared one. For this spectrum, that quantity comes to 0.40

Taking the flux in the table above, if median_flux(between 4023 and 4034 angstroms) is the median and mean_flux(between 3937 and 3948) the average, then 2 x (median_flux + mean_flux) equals 216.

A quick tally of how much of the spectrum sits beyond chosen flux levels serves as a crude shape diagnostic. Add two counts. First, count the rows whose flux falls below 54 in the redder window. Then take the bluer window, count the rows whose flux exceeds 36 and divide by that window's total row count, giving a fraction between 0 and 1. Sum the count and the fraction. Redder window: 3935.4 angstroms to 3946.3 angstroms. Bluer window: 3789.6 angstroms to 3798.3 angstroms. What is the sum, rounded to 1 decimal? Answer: 6.8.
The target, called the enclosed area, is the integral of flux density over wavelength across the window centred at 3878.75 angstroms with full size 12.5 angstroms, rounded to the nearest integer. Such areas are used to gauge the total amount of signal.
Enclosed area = 447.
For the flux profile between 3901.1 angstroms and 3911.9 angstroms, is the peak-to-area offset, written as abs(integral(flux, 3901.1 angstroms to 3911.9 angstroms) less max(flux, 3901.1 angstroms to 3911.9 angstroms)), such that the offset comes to 454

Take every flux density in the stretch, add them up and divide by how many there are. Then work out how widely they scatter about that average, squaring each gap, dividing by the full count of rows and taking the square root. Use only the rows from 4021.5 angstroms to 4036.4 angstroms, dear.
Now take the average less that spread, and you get 63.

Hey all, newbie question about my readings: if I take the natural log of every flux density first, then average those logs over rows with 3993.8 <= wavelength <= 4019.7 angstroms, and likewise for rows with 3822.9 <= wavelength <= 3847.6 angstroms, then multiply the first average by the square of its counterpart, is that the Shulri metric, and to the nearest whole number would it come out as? 45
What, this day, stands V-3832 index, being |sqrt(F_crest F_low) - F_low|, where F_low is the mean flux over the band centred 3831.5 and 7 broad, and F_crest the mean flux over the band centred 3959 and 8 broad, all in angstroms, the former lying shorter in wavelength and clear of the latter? 9.5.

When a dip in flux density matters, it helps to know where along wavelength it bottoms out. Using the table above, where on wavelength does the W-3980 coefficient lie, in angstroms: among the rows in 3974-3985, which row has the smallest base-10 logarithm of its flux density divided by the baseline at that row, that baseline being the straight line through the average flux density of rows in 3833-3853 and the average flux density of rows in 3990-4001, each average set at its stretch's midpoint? 3974.56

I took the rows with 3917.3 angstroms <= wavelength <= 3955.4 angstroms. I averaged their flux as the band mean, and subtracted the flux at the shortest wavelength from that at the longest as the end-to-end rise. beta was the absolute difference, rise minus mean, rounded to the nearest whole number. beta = 29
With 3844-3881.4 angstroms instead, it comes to 40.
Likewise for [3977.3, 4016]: 50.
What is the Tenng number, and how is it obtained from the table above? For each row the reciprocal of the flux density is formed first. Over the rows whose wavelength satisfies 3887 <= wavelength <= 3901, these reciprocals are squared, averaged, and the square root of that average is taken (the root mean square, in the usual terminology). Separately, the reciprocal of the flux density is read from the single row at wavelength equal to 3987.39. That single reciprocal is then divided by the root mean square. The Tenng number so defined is 0.66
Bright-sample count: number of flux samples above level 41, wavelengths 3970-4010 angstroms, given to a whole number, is 19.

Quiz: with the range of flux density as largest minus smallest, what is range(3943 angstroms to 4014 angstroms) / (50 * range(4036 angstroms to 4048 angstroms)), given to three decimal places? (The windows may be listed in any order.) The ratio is 0.040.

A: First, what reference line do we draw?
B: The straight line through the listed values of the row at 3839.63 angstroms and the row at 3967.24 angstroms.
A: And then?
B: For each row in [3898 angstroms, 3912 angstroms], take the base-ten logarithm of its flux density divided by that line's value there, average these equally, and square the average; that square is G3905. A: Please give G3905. 0.156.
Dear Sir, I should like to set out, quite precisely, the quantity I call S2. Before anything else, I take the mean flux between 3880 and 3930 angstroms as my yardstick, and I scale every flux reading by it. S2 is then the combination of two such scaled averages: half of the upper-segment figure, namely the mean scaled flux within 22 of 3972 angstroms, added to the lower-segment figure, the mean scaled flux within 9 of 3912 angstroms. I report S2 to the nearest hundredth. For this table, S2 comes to 1.68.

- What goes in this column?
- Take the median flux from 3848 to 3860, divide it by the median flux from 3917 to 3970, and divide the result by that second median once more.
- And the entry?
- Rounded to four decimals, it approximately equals 0.0281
